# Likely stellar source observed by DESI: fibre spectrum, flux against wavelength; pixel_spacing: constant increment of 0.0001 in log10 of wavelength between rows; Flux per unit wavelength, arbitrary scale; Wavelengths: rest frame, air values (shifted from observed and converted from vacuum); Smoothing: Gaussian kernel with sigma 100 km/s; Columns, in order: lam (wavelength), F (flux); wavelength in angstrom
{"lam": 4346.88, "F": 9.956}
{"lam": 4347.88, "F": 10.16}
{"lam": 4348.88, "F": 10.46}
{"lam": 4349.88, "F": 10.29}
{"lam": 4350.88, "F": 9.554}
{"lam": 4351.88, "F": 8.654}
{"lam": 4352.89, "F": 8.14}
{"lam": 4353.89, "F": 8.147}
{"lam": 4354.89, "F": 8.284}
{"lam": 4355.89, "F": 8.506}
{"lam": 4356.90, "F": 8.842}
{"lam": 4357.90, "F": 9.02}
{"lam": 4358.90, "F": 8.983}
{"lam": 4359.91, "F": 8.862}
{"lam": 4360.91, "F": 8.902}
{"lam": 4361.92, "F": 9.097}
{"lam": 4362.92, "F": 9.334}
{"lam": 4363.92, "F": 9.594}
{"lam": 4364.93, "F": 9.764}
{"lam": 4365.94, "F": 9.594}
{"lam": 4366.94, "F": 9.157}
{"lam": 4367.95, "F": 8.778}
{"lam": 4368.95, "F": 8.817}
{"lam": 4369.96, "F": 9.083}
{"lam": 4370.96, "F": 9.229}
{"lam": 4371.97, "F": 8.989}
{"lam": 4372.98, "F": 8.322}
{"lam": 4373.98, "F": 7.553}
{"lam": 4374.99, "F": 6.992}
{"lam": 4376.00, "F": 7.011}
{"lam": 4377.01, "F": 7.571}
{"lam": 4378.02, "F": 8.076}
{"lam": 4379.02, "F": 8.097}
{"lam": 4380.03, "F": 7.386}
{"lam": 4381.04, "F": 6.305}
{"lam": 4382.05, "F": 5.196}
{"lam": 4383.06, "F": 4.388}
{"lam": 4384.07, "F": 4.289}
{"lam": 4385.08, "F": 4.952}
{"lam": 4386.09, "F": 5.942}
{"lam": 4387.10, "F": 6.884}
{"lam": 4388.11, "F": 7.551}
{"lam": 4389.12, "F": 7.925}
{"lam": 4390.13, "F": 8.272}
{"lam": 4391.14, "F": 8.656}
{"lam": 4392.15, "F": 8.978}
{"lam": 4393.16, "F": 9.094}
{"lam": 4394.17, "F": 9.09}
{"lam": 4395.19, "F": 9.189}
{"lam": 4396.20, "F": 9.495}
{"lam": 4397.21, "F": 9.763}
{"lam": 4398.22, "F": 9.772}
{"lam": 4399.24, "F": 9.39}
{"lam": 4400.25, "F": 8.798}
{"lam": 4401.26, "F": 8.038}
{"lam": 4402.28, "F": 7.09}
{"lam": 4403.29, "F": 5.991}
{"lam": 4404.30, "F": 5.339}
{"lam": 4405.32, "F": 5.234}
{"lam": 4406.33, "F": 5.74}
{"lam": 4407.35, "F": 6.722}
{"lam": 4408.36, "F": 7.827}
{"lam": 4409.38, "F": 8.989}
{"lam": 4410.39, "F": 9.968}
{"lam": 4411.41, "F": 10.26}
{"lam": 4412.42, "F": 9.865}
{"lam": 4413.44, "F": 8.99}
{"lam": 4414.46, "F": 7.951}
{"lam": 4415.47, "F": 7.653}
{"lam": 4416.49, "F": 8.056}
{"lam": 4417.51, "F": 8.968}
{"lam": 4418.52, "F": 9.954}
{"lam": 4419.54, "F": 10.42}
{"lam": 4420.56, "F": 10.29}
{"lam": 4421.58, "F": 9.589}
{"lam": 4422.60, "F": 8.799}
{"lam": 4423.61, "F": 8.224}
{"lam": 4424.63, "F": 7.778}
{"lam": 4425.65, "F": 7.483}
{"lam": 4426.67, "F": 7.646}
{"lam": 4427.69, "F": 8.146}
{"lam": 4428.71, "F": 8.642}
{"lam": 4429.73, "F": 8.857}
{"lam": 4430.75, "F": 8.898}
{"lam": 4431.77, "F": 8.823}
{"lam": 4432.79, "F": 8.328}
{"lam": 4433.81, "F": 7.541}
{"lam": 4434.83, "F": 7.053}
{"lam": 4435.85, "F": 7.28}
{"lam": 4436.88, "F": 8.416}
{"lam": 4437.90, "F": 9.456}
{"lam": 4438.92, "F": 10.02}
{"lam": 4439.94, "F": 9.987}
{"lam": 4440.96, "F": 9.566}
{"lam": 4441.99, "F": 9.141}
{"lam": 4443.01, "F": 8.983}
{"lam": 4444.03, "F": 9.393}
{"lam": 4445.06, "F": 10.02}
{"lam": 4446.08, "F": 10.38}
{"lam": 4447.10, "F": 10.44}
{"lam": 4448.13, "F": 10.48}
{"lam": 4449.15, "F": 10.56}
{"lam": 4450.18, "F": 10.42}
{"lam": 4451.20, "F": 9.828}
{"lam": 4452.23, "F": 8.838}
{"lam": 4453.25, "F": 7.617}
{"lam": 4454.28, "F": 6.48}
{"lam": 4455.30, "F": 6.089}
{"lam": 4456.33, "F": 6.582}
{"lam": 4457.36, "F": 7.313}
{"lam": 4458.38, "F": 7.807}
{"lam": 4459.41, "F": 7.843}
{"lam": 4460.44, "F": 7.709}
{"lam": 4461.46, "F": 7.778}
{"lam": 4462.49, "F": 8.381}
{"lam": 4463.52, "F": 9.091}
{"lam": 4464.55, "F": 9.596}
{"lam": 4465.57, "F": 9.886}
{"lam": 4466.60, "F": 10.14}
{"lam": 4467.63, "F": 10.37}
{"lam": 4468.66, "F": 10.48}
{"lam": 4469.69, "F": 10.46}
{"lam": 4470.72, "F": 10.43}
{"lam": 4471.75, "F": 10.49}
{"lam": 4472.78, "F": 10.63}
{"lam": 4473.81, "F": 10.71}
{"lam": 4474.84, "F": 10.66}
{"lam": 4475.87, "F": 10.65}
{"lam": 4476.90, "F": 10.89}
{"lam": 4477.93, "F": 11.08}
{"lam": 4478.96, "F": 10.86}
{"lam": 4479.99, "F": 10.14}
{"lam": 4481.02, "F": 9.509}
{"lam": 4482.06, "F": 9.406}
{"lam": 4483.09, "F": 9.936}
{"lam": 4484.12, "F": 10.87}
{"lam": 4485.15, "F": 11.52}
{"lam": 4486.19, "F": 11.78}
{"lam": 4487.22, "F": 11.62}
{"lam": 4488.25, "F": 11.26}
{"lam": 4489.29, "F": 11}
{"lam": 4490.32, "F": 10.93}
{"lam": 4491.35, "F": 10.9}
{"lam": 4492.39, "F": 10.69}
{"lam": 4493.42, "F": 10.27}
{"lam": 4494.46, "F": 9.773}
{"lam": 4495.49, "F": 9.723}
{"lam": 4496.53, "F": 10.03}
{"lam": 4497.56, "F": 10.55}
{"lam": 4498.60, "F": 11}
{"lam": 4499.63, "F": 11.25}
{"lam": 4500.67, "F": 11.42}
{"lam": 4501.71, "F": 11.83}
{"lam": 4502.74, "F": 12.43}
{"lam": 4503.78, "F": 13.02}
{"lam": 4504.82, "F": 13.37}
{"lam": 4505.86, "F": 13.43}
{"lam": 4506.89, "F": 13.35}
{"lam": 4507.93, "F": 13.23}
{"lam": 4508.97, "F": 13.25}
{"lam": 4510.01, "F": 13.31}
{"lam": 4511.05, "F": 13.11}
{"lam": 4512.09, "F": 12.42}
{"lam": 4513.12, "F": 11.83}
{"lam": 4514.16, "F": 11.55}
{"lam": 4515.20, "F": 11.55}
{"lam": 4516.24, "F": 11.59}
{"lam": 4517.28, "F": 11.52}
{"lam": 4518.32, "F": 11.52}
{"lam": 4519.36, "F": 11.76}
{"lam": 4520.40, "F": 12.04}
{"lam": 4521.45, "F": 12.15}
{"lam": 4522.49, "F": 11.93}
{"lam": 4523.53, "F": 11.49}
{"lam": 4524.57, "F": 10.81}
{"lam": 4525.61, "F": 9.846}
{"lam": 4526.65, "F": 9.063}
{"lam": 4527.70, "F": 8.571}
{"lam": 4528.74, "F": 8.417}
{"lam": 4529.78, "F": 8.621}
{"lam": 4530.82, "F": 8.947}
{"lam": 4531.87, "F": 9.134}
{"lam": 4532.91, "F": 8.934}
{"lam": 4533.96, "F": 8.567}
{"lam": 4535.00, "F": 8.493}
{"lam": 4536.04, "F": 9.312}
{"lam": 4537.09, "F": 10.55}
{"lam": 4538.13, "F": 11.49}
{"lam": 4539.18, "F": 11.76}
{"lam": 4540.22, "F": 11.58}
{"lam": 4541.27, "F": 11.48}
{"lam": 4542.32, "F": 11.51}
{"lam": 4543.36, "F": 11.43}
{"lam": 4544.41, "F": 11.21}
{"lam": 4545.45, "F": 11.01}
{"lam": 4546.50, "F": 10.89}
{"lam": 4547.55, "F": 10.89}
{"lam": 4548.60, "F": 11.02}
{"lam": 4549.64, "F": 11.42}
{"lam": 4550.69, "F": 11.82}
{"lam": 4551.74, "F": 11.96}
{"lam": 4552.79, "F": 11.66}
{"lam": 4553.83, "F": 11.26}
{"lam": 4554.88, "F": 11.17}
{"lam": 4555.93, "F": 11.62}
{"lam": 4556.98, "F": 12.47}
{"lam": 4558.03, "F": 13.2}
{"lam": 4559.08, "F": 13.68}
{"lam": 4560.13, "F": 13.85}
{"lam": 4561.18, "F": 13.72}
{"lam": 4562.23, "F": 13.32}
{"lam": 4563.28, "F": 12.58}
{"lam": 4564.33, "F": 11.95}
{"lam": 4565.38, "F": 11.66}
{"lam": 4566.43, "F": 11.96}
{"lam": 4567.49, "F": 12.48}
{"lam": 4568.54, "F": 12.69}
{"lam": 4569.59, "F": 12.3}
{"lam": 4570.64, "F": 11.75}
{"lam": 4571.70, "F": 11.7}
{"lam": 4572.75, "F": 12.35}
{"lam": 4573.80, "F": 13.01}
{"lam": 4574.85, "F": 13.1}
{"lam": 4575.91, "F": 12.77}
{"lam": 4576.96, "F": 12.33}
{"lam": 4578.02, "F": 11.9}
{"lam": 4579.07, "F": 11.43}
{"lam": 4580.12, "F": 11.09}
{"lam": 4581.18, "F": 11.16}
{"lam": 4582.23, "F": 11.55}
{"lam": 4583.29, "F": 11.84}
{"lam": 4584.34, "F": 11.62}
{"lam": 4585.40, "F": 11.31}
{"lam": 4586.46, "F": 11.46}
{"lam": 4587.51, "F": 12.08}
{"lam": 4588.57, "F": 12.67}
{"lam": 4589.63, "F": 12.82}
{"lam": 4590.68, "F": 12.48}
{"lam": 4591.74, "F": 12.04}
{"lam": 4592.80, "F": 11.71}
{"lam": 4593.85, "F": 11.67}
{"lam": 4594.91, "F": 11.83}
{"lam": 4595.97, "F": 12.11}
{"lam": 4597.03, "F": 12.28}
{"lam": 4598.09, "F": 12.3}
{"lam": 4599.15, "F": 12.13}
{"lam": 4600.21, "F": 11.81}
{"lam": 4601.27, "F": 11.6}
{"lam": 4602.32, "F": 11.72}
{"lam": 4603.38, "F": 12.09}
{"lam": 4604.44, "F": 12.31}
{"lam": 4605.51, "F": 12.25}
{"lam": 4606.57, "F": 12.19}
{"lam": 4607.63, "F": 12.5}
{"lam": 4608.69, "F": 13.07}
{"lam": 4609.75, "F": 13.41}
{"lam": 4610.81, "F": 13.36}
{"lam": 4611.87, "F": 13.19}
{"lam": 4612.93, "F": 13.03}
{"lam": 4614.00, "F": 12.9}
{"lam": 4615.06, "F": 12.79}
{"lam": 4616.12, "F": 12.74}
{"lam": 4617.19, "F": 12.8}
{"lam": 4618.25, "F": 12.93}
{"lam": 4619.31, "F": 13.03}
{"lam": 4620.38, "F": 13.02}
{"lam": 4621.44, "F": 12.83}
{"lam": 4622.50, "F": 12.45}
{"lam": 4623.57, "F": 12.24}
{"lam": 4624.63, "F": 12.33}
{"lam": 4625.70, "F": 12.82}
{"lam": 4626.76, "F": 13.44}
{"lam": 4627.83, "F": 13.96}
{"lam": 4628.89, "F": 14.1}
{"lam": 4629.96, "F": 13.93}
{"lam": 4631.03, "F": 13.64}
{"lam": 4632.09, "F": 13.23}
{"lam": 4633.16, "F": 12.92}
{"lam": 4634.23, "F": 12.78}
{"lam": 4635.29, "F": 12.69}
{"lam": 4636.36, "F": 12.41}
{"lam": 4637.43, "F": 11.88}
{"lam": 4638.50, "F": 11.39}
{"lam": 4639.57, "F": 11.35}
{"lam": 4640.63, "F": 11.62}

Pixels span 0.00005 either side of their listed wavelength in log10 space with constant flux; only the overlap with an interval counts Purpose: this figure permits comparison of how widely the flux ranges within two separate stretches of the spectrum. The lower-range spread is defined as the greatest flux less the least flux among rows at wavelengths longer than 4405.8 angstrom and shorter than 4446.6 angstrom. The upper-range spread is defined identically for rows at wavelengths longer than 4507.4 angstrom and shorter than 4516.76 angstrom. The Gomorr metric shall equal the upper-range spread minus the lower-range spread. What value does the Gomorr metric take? -2.9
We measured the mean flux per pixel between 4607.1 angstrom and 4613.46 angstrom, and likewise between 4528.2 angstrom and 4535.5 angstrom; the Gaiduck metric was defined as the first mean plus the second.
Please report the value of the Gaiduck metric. 21.8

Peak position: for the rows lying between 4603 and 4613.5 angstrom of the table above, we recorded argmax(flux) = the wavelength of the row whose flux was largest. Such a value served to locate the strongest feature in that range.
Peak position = 4609.75 angstrom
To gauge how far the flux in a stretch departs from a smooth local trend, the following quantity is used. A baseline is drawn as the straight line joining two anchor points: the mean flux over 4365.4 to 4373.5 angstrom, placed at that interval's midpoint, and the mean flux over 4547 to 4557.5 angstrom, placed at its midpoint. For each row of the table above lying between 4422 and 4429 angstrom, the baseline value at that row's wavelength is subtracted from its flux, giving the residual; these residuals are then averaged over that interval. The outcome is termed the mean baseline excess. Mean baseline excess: -1.7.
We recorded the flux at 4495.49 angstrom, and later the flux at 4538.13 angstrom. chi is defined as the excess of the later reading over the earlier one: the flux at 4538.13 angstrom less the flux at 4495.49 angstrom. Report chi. 1.8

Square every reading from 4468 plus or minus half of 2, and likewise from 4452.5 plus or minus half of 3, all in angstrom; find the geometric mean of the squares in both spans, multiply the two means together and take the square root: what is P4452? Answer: 91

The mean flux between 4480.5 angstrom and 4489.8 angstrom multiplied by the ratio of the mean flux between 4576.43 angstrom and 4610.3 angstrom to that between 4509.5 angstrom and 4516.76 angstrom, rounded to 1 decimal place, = 10.6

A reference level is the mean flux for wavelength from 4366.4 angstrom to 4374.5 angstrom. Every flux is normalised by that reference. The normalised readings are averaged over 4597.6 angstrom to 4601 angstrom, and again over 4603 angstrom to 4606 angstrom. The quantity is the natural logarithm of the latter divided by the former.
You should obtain 0.01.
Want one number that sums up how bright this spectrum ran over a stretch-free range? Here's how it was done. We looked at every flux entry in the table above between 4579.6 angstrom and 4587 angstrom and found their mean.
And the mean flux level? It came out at 11.4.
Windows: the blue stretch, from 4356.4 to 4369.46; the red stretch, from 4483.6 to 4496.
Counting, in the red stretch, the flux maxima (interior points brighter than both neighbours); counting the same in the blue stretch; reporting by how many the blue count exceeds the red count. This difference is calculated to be 1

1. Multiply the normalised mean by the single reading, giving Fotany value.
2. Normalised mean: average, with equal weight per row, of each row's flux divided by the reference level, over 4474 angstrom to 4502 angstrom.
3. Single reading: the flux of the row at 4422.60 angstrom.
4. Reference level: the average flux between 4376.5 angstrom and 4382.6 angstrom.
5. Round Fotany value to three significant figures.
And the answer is 13.3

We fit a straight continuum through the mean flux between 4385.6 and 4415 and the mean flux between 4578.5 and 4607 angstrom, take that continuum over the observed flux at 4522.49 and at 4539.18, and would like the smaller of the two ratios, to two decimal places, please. 0.88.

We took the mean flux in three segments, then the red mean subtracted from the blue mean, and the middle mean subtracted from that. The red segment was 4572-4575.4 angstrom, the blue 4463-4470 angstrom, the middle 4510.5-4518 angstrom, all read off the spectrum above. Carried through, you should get -15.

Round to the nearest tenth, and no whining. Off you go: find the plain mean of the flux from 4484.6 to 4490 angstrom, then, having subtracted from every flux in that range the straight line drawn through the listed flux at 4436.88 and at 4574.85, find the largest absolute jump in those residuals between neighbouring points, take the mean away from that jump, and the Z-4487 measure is -11.0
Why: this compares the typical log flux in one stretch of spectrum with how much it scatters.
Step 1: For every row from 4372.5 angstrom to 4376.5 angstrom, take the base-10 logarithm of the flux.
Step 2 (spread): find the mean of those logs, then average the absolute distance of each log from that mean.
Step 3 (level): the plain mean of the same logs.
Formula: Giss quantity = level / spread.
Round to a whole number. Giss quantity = 32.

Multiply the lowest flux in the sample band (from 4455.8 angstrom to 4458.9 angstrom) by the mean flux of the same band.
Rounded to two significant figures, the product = 48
